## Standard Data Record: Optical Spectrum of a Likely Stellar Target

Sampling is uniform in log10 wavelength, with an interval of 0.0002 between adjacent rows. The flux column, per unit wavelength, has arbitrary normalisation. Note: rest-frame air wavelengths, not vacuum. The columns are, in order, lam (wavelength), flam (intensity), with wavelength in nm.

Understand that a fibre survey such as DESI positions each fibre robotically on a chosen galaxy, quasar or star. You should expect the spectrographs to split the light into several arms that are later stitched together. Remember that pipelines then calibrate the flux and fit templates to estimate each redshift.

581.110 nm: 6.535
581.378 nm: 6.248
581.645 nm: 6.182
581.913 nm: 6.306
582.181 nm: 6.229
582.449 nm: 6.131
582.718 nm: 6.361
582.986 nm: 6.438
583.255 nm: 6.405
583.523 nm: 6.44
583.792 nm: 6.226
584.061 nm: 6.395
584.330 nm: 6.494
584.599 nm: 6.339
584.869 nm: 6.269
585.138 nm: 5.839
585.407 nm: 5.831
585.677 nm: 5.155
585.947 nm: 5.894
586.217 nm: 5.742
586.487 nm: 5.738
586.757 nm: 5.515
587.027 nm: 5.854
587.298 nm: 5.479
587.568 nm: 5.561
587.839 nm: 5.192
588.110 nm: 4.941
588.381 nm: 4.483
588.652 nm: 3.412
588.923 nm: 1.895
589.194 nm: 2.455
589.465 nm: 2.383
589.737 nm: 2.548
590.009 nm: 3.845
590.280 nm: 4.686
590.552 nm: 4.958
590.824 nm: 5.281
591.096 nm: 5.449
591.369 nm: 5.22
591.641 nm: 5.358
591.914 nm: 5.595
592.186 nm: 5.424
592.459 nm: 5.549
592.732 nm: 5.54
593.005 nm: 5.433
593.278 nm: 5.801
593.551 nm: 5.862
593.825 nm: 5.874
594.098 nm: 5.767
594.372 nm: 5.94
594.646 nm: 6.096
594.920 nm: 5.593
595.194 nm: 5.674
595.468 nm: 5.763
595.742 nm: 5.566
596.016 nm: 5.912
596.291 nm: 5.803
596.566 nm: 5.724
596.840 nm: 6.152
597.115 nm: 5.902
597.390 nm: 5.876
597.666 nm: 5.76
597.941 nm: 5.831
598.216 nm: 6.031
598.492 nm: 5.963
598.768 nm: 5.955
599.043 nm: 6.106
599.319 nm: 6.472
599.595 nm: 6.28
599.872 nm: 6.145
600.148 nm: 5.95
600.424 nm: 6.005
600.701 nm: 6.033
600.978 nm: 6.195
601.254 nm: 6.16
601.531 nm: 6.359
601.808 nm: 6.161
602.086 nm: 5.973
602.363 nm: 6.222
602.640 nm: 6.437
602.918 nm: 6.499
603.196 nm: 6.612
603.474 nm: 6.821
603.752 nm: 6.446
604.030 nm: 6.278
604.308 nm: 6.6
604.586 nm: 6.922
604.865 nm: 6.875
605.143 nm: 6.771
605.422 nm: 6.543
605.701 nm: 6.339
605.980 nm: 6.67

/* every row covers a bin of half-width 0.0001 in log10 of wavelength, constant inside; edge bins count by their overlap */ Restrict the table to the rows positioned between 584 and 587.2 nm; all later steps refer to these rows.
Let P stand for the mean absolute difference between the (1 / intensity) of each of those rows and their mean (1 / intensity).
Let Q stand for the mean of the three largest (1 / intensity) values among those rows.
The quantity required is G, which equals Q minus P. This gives 0.175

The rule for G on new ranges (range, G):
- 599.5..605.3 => 0.161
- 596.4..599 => 0.170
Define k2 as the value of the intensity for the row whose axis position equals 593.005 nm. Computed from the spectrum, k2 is 5.433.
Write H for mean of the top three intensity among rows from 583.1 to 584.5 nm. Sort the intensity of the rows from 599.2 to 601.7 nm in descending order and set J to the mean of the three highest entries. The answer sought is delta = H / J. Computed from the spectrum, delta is 1.01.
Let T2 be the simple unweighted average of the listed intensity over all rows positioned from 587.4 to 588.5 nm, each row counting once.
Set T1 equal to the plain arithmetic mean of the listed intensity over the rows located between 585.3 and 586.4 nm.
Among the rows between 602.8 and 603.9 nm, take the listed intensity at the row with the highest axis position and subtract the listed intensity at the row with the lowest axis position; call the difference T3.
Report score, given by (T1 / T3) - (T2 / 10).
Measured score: -107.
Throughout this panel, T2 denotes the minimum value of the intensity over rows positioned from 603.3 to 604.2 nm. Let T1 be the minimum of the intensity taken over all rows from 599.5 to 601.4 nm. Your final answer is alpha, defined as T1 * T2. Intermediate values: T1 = 5.95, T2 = 6.278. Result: 37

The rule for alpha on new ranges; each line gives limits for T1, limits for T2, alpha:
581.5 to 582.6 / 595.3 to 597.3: 34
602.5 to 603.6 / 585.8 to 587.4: 35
